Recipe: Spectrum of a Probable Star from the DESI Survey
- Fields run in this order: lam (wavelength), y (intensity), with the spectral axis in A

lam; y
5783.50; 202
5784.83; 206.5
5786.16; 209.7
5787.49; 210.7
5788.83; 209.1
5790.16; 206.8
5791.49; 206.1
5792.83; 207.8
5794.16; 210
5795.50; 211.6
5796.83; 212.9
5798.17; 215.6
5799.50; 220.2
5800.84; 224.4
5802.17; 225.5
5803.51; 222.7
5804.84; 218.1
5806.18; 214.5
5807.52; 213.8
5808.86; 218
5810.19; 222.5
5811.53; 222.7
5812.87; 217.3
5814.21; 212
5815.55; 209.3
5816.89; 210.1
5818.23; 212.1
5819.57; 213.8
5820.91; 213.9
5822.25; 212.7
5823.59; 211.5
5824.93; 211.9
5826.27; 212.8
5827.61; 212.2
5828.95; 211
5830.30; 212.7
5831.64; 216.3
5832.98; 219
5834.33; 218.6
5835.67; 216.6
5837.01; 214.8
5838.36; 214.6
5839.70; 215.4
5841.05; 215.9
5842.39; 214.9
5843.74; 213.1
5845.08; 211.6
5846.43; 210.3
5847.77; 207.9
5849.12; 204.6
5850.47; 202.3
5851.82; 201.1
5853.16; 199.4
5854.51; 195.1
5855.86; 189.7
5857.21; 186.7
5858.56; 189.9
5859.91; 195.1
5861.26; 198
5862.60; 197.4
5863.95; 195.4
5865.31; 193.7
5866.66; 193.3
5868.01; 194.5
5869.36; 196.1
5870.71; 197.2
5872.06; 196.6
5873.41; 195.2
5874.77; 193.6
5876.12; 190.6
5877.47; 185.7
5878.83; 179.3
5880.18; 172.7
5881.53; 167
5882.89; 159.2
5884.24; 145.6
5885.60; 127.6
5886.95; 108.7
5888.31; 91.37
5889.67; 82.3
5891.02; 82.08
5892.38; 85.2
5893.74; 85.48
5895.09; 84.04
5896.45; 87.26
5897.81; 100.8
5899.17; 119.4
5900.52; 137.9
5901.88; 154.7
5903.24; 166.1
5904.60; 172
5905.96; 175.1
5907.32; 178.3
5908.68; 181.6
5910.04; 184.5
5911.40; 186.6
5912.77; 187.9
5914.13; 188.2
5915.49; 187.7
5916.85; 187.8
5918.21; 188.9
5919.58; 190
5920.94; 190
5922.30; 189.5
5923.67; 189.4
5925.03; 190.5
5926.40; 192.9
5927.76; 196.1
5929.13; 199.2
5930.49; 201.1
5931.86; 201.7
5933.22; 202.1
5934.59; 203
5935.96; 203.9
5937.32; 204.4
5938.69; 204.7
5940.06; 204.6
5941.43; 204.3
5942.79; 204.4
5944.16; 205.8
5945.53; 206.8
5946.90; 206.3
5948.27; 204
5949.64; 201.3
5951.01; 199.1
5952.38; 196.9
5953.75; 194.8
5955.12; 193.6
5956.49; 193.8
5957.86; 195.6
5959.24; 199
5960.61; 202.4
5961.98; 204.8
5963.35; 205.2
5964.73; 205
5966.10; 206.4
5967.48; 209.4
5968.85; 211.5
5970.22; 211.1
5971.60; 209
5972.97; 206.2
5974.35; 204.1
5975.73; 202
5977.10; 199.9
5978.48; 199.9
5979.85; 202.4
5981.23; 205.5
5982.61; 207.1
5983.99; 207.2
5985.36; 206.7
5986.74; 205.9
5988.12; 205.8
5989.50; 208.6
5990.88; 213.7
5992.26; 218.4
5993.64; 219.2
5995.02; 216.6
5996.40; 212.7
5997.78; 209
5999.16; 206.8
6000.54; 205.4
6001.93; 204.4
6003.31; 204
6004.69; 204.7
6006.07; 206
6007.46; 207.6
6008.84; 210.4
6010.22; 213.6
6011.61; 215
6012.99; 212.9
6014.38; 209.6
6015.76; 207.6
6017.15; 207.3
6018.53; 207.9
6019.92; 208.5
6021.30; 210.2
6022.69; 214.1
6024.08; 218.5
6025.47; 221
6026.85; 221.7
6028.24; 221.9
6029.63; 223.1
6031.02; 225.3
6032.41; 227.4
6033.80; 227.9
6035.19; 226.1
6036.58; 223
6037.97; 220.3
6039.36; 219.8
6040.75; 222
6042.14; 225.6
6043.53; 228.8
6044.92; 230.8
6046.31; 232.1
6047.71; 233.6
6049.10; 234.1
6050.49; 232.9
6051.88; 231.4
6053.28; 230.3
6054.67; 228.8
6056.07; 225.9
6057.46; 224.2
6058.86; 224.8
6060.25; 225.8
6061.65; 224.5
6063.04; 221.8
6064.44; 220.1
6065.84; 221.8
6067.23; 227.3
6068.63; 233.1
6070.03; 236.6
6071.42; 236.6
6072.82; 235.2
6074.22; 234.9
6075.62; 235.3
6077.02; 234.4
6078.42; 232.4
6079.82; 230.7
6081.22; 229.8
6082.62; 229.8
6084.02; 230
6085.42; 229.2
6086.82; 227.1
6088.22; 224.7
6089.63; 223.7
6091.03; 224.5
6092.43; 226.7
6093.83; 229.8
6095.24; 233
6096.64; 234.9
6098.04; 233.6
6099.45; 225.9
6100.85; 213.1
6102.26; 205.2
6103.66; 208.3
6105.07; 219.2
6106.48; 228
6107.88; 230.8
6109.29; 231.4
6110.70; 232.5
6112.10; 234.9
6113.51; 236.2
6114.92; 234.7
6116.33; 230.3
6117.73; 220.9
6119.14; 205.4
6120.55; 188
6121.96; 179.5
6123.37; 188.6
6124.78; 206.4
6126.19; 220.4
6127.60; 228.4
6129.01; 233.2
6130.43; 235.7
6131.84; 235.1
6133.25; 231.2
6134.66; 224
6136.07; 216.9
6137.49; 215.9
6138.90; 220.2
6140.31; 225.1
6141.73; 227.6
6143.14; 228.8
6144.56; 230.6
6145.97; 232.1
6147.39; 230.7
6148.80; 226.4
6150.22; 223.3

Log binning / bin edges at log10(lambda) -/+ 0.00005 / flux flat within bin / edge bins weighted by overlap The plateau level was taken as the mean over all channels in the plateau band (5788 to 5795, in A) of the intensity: 208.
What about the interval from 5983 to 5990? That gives 207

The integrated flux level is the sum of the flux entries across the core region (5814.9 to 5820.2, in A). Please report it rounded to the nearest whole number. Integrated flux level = 845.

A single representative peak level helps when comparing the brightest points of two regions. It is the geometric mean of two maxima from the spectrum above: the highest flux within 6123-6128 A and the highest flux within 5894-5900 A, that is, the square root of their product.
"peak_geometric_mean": 165.1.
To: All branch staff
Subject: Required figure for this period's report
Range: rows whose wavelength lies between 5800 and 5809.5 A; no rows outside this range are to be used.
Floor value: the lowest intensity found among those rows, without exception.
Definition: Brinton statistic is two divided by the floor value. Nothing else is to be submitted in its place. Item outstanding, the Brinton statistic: 0.0094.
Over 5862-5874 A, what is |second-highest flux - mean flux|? 1.7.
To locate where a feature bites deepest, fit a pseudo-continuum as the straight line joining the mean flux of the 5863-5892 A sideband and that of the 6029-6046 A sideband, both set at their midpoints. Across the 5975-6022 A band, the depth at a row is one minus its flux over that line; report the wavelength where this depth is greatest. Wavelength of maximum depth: 6017.15 A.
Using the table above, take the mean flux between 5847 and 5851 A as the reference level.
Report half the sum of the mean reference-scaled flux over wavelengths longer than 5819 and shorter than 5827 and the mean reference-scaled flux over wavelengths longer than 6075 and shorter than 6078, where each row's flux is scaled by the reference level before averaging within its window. 1.09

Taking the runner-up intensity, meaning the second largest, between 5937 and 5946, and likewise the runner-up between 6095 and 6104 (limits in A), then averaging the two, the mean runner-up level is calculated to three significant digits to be 220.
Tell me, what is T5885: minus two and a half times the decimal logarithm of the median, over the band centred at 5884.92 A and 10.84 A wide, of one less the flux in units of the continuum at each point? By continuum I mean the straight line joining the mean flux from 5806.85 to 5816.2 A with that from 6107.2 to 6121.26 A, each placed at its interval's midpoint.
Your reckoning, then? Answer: 1.1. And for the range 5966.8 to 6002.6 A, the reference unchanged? 3.0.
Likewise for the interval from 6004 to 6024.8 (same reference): 3.1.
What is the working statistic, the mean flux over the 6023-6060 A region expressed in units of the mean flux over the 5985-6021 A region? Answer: 1.08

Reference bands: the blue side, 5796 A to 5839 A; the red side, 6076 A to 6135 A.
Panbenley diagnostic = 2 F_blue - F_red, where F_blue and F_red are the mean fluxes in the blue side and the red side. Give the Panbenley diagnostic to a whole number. 208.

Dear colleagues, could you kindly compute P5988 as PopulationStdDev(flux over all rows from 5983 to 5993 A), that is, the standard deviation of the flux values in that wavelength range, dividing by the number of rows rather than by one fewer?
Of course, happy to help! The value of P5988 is 4.4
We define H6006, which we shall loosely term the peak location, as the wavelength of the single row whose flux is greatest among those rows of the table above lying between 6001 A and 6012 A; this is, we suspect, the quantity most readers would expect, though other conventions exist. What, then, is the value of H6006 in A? 6011.61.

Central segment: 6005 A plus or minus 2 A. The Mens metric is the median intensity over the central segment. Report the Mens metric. 205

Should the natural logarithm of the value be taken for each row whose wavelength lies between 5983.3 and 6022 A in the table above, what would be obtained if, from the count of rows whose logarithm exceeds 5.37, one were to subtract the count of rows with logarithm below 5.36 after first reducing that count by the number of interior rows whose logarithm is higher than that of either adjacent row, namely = -15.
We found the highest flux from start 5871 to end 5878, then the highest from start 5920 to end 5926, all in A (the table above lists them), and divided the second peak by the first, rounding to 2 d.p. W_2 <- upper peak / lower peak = 0.97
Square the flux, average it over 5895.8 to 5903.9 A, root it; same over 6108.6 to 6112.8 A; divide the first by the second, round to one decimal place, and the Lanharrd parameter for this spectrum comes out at 0.6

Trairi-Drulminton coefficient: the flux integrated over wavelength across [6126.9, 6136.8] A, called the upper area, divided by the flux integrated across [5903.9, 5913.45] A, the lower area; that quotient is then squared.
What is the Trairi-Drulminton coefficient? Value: 1.7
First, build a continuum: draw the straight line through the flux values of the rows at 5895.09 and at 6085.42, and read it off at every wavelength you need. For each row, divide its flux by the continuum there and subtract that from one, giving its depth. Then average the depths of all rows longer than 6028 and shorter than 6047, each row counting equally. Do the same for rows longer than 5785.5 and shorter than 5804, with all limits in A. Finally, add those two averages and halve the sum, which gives -24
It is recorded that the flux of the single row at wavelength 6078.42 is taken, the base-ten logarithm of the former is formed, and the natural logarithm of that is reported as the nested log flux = 0.861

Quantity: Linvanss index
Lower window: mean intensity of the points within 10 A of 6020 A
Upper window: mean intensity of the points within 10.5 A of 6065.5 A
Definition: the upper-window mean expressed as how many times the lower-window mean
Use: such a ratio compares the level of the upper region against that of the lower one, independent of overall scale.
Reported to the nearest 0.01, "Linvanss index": 1.07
